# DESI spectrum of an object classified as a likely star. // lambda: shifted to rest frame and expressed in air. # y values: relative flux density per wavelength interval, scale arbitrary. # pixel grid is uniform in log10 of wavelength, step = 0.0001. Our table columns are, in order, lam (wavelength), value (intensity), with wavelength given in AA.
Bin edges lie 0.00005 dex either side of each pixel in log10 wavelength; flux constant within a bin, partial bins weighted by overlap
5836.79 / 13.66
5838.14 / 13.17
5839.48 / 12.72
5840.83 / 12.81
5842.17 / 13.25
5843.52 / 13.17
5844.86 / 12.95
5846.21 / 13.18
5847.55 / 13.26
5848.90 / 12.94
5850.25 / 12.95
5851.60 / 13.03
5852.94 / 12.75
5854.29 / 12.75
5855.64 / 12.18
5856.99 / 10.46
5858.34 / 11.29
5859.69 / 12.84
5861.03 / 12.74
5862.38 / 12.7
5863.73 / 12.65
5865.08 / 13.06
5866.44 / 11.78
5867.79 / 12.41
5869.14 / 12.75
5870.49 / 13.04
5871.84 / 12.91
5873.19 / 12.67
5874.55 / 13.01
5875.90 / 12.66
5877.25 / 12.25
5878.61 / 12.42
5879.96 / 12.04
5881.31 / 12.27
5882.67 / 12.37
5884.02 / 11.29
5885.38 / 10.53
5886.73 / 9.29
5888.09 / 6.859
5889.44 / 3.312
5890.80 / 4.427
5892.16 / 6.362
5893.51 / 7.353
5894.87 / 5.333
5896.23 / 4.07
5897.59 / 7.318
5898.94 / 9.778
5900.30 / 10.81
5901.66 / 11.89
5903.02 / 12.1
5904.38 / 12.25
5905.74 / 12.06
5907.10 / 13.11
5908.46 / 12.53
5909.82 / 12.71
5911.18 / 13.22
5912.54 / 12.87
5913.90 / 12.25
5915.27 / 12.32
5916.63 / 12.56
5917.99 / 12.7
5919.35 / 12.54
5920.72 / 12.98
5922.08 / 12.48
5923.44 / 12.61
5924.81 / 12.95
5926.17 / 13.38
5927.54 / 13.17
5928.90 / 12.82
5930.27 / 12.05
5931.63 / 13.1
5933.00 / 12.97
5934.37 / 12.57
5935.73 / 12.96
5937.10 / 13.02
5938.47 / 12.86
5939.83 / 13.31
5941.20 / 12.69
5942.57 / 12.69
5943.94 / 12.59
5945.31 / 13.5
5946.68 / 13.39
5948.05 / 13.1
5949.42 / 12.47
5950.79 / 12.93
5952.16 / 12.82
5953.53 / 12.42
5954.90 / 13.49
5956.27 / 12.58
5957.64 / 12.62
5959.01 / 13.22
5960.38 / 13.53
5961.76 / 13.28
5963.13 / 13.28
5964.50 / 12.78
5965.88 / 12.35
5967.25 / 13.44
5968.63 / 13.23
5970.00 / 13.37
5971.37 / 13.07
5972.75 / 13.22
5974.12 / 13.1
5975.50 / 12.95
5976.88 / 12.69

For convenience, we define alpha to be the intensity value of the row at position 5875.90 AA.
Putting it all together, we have 12.66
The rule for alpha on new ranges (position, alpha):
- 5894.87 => 5.333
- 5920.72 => 12.98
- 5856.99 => 10.46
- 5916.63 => 12.56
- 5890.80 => 4.427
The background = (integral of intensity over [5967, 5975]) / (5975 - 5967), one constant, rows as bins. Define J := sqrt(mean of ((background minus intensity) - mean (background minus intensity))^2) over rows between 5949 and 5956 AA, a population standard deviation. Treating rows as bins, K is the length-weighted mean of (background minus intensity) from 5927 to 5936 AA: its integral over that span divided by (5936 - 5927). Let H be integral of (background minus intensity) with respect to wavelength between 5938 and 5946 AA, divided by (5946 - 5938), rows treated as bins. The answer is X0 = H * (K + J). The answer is 0.2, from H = 0.28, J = 0.39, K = 0.43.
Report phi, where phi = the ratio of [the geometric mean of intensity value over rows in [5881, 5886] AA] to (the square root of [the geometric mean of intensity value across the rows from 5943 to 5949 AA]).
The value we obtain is 3.20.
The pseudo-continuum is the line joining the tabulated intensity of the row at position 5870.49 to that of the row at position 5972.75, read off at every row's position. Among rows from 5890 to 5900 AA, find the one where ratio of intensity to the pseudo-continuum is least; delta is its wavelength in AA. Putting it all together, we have 5896.23 AA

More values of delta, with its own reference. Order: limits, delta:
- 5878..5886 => 5885.38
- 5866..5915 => 5889.44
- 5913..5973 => 5930.27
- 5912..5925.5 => 5913.90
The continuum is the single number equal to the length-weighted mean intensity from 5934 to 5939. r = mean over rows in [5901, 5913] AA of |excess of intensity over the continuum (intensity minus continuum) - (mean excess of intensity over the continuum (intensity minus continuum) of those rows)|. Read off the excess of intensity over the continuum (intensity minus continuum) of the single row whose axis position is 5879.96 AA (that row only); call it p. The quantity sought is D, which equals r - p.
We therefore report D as 1.2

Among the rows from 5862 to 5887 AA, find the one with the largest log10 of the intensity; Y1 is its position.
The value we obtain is 5865.08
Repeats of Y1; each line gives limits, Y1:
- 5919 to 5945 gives 5926.17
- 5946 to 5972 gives 5960.38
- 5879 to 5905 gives 5882.67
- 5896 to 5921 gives 5911.18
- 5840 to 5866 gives 5847.55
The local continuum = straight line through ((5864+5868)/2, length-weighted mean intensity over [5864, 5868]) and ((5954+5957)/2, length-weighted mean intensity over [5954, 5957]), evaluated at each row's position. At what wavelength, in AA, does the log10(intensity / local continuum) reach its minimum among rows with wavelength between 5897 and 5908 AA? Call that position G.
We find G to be 5897.59 AA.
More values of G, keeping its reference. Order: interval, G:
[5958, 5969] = 5965.88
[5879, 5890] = 5889.44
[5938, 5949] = 5943.94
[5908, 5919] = 5913.90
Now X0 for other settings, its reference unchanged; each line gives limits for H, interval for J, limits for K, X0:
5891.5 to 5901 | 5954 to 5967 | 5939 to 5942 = 3.8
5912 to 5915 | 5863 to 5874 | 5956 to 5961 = 0.4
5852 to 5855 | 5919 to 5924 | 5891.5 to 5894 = 3.0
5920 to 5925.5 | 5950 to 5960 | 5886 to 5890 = 3.2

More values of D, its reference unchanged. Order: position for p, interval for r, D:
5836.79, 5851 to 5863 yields -0.1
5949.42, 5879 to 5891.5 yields 3.3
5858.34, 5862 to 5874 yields 1.8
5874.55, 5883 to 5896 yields 2.0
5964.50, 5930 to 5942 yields 0.4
